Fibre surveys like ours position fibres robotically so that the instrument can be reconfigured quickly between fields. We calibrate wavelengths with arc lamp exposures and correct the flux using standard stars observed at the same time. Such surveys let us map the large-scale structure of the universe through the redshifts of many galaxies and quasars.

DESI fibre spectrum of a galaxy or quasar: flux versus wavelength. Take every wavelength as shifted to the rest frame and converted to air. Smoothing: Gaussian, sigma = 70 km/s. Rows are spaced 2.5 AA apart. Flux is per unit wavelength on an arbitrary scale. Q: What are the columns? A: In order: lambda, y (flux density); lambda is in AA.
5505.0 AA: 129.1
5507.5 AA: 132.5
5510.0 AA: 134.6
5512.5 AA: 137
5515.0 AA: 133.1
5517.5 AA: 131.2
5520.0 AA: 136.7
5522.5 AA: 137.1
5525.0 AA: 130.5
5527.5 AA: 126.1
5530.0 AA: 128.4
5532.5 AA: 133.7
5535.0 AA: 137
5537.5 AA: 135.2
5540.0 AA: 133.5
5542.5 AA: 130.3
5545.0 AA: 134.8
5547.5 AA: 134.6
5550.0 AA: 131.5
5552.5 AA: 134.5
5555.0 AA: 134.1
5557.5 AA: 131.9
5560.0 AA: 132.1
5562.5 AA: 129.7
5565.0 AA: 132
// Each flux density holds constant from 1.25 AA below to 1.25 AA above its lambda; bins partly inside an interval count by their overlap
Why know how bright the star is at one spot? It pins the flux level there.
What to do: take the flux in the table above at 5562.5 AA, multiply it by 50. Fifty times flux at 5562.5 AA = 6485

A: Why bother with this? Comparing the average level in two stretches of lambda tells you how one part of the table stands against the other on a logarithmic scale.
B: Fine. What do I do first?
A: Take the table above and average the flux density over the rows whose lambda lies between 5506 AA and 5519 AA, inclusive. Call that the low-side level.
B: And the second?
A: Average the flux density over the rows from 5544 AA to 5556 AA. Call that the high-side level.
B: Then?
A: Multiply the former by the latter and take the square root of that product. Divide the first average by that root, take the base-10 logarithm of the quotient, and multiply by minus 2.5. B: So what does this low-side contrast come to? 0.0009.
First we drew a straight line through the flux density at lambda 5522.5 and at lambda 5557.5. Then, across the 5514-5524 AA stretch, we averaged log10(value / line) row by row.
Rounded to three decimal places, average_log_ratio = -0.010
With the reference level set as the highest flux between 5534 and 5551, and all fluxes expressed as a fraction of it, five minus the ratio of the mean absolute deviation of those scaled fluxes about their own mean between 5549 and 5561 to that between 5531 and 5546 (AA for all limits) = 4.25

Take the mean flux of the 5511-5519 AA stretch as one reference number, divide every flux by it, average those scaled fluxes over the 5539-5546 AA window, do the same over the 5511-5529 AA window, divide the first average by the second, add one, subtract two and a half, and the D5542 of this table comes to -0.502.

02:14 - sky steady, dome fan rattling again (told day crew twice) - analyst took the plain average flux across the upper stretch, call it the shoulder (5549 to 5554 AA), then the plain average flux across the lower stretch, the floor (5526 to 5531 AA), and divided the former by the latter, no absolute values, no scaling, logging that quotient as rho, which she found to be 1.05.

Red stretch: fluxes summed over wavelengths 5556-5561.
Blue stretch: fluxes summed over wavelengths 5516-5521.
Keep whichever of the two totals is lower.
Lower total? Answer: 264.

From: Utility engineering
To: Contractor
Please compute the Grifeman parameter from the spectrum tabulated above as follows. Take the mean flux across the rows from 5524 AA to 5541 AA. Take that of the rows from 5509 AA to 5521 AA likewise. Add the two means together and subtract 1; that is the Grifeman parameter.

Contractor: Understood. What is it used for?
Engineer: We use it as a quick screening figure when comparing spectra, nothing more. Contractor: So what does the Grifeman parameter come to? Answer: 266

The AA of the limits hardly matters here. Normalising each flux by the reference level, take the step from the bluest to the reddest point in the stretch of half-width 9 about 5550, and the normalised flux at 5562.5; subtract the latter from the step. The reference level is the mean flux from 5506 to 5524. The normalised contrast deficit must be -0.95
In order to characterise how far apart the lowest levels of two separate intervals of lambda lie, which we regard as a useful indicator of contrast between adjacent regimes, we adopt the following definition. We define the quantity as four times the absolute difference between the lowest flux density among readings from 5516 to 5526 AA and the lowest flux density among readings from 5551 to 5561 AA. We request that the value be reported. 5.6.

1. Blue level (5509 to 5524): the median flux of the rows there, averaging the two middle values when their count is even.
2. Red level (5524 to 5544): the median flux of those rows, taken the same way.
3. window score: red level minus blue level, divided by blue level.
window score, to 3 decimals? -0.027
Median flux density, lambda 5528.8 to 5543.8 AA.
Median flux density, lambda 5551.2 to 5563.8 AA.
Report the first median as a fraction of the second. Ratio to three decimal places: 1.011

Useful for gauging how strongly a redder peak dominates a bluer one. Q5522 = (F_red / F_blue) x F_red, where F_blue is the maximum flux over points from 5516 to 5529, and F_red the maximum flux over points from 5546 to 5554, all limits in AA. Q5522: 132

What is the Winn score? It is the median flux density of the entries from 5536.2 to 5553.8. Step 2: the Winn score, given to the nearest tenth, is 134.5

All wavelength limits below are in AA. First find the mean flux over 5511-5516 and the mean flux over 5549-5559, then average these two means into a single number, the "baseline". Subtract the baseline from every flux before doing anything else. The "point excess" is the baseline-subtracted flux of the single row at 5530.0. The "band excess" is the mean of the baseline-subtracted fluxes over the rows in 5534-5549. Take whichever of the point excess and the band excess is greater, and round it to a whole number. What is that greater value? 0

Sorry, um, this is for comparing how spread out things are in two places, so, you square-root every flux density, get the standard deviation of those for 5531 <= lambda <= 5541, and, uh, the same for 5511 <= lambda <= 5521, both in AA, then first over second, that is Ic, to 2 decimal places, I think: 0.57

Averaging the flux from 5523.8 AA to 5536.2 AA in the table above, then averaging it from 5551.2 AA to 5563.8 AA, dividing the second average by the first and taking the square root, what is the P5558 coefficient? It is 1.01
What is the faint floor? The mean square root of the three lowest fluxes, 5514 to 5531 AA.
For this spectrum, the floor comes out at 11.33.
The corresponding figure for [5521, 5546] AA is 11.33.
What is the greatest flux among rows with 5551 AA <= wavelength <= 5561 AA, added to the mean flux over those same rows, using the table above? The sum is 268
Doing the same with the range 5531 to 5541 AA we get 272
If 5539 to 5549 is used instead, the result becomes 268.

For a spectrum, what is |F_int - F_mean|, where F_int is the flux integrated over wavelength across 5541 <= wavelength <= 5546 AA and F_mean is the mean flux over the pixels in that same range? 530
